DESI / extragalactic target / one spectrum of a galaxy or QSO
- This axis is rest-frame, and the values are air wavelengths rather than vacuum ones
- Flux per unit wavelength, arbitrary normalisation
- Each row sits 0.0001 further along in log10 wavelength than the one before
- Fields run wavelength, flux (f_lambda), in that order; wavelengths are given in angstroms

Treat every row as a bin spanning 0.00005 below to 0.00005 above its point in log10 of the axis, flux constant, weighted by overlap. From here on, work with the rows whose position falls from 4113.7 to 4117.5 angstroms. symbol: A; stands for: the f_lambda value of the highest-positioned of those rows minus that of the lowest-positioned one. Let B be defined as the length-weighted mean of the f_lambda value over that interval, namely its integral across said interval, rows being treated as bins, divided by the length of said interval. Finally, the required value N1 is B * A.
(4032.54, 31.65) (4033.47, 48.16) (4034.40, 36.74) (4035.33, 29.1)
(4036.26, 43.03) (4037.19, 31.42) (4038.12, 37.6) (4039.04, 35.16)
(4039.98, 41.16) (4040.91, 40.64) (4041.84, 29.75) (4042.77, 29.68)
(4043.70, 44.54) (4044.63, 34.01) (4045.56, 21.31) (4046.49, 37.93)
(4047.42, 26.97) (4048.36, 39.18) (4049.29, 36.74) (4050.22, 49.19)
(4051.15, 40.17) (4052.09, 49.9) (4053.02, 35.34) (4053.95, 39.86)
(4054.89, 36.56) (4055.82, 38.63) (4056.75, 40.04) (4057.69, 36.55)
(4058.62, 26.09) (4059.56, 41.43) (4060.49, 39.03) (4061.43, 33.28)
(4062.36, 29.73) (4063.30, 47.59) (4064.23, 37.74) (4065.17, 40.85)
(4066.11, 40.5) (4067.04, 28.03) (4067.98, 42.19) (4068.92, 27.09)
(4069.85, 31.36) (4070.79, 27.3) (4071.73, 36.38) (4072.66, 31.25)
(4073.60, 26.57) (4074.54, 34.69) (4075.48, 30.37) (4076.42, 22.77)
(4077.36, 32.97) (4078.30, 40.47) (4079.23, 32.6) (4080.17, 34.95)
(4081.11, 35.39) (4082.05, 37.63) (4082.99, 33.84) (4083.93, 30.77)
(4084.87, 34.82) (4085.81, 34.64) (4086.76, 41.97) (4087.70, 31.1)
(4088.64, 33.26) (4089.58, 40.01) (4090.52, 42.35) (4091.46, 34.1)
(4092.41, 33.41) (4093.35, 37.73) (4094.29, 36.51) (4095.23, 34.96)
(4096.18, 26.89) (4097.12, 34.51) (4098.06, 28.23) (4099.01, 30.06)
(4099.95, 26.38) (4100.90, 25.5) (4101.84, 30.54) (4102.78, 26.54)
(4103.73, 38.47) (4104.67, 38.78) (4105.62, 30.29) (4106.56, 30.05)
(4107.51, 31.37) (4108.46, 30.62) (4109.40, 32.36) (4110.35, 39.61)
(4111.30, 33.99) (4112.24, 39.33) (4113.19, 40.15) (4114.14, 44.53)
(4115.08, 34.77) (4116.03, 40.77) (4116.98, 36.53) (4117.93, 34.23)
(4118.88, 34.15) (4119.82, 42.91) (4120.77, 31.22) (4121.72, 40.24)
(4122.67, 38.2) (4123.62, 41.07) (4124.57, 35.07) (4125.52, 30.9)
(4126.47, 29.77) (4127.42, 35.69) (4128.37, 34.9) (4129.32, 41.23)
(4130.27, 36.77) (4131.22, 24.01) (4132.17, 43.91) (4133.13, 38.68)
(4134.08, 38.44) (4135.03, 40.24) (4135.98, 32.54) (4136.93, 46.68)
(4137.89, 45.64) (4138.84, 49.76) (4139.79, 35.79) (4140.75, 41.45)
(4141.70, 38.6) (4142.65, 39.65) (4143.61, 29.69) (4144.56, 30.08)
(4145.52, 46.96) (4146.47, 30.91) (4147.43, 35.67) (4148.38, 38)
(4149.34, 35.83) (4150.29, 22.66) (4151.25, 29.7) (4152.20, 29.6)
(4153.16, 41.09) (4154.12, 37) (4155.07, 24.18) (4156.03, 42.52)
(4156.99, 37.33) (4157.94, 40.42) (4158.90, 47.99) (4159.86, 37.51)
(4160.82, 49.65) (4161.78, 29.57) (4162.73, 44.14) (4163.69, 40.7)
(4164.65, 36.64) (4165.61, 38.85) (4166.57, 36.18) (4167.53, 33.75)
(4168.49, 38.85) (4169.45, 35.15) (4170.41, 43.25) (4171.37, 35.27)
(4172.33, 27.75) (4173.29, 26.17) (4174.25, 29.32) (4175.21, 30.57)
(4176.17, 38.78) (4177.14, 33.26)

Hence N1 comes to -312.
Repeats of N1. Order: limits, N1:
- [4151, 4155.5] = -180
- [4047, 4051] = 851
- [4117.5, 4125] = 31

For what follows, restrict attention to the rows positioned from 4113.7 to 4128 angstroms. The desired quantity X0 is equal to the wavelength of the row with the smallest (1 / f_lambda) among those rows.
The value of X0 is 4114.14 angstroms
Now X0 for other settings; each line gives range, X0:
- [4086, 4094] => 4090.52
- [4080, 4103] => 4090.52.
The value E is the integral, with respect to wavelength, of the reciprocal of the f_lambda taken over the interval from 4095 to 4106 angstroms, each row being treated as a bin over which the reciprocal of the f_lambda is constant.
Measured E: 0.364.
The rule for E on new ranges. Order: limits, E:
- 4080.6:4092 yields 0.321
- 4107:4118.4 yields 0.316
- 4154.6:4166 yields 0.302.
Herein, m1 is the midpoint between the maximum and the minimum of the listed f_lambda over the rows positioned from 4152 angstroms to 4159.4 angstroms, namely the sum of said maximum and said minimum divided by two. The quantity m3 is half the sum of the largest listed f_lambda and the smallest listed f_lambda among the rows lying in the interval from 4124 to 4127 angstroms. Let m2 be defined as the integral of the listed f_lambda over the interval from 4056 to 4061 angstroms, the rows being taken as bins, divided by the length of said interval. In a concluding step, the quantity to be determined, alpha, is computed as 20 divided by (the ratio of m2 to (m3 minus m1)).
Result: -2.0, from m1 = 36.1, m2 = 37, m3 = 32.4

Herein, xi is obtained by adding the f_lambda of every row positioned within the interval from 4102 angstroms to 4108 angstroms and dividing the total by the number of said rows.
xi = 32.6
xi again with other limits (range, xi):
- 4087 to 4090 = 34.8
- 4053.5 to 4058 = 38.3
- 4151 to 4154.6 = 34.3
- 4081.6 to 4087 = 35.6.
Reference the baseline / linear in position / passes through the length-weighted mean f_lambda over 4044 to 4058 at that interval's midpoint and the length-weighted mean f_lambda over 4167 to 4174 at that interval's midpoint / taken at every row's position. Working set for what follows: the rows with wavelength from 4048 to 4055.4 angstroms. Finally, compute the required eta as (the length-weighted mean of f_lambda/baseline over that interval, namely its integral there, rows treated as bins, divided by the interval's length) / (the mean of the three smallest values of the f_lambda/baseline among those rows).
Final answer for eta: 1.13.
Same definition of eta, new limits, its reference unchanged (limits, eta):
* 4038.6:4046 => 1.28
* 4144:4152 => 1.22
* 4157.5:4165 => 1.18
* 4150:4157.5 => 1.31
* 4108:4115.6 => 1.15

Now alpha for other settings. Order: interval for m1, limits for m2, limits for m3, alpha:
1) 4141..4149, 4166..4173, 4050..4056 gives 2.4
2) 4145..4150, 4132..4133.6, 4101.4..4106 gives -3.1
